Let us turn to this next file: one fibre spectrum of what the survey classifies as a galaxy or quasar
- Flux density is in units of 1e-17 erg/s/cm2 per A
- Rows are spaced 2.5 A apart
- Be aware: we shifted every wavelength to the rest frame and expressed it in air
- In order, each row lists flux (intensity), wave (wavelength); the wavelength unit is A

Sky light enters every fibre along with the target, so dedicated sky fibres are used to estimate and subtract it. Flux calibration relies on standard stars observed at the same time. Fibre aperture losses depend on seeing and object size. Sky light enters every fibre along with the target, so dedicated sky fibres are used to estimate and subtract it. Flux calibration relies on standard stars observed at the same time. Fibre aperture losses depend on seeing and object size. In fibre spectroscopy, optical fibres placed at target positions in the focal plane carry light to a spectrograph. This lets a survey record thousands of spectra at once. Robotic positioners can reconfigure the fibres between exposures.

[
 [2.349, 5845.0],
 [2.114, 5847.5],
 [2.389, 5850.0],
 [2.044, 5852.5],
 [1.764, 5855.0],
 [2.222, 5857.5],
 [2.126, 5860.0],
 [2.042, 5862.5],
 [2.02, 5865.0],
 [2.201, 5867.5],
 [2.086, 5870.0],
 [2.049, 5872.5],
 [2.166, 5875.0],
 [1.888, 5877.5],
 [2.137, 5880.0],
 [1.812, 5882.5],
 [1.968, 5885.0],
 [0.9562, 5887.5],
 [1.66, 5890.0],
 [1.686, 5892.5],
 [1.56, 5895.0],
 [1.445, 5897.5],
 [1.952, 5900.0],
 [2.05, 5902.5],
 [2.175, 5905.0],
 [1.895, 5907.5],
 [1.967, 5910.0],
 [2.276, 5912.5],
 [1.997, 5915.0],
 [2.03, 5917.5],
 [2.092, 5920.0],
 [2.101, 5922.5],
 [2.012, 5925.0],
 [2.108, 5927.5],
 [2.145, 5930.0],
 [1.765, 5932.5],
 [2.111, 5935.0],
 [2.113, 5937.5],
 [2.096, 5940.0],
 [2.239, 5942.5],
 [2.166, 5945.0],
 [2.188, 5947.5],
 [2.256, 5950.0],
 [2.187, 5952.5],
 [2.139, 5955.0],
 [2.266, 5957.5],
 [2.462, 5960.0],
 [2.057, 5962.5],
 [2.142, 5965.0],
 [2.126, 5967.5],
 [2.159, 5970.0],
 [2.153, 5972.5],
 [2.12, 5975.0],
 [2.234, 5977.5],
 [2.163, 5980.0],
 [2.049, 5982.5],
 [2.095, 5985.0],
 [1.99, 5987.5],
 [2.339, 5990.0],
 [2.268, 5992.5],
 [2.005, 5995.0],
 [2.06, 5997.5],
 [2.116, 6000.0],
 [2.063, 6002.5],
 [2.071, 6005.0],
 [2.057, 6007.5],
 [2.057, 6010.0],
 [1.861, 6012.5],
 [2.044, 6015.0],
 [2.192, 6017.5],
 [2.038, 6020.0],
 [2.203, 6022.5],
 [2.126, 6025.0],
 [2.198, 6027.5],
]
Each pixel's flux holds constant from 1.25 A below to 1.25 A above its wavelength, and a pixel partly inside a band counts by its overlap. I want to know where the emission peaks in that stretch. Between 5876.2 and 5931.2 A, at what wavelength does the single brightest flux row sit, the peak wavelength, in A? 5912.5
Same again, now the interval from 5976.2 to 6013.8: 5990.0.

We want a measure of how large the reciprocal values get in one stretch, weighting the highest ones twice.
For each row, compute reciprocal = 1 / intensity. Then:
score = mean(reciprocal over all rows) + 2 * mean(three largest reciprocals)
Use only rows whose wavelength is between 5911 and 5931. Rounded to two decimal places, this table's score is 1.47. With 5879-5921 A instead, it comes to 2.15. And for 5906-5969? 1.54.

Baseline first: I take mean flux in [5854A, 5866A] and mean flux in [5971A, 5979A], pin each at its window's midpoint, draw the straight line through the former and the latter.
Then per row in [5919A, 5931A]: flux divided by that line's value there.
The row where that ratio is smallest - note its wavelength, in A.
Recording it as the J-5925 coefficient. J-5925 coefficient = 5925.0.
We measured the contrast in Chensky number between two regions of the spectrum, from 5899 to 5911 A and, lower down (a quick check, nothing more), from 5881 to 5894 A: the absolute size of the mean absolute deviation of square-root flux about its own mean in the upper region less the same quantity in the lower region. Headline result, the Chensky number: 0.085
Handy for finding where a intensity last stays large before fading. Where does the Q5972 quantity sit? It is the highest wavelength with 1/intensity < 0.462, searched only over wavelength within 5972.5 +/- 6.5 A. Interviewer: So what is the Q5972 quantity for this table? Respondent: 5977.5 A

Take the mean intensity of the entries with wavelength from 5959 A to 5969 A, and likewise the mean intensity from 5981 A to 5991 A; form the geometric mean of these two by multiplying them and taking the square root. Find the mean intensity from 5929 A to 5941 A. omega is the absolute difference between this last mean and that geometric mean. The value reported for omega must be 0.11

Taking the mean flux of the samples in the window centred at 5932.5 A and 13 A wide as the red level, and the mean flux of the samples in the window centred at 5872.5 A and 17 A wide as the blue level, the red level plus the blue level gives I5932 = 4.1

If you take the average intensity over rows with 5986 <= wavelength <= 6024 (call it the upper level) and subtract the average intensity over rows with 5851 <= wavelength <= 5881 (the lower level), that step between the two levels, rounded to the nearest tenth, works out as 0.0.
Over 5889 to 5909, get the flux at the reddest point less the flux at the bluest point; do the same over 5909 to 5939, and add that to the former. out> 0.38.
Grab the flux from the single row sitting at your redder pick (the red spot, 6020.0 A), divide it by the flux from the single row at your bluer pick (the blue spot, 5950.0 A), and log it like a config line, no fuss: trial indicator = 0.90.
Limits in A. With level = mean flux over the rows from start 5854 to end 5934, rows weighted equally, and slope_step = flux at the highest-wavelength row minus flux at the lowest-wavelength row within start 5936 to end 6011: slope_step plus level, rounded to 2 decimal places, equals 1.89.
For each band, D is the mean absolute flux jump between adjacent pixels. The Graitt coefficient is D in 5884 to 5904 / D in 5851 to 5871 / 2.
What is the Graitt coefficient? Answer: 1.0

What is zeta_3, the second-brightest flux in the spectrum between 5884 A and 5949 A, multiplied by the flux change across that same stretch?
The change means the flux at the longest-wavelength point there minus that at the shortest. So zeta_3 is 0.49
